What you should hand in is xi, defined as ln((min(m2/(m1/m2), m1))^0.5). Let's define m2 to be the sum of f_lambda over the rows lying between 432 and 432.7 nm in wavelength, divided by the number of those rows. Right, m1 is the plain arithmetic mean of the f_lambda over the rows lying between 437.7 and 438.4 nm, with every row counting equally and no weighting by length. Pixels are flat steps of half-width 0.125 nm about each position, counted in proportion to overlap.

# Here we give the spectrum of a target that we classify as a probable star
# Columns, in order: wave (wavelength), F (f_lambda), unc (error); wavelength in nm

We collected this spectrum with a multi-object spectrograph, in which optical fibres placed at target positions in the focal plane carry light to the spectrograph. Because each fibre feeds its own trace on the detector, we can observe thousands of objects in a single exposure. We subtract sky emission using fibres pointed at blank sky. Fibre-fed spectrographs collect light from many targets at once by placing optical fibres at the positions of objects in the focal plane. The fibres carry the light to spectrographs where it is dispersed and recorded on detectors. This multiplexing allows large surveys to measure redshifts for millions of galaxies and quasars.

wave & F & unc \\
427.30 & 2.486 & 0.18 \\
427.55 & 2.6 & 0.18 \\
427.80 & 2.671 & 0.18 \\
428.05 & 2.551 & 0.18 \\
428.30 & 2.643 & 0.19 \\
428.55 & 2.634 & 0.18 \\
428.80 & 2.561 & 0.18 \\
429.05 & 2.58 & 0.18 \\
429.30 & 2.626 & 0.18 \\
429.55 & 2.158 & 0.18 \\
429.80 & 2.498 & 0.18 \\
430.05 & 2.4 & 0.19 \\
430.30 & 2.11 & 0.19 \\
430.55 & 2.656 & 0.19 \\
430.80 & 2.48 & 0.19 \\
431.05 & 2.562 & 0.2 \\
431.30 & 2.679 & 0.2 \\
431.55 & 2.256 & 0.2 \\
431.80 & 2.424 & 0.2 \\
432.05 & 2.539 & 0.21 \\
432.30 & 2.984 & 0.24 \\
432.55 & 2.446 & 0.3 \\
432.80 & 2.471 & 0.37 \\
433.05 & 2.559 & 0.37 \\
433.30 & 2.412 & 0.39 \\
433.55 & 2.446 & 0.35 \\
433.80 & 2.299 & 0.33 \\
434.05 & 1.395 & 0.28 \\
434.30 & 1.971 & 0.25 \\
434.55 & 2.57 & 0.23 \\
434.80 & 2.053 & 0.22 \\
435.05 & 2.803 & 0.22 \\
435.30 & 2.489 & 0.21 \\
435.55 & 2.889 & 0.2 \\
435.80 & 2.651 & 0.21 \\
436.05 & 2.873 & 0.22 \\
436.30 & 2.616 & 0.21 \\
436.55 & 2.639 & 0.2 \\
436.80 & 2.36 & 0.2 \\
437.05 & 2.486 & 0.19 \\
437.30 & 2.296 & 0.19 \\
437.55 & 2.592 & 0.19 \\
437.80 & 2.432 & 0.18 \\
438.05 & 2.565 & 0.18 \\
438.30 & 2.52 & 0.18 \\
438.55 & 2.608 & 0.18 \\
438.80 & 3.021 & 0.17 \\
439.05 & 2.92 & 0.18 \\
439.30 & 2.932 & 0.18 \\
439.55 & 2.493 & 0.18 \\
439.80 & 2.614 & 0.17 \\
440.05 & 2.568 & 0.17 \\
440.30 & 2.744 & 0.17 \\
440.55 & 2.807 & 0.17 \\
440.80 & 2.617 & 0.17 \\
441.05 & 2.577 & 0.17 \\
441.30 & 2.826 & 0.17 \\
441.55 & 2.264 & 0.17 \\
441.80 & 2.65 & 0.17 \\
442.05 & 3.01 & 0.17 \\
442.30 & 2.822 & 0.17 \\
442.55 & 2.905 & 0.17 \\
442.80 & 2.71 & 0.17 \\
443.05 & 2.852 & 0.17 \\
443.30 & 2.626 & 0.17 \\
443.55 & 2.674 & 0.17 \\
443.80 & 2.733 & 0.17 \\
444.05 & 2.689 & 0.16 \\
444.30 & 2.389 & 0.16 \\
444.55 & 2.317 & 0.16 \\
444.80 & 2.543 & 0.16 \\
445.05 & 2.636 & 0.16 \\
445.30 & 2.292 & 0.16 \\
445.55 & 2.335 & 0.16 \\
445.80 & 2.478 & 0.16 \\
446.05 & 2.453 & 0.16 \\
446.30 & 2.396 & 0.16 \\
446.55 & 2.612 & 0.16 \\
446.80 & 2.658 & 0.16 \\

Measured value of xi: 0.46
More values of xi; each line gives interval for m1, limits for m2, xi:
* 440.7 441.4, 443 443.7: 0.49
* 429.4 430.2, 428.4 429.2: 0.43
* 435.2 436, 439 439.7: 0.49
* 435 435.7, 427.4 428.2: 0.46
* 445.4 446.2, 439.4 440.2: 0.44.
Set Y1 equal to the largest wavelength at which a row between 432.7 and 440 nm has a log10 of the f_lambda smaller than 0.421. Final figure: 439.80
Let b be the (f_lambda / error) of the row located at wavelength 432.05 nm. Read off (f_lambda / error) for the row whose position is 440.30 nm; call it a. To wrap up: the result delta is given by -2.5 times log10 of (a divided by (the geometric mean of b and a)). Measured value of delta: -0.16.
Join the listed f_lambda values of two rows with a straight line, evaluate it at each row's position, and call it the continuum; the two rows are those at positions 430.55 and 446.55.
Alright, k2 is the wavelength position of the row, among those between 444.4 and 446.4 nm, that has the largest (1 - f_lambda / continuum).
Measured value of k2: 445.30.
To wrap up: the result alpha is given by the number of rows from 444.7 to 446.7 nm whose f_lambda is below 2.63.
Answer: 7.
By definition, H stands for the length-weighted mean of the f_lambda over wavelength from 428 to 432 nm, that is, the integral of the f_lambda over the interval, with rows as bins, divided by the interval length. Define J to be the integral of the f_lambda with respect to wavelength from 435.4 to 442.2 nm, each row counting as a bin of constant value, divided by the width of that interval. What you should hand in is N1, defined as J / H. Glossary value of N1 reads 1.07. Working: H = 2.49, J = 2.65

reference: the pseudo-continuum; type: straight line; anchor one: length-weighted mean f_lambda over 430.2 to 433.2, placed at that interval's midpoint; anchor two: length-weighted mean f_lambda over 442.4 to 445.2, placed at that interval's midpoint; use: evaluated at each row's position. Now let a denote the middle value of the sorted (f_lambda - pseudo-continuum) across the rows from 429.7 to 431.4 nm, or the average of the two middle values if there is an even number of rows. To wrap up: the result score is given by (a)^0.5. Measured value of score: 0.04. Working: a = 0.00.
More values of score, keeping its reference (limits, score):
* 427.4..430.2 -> 0.30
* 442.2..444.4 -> 0.28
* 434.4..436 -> 0.24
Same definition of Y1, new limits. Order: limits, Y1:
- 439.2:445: 444.80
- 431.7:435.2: 434.80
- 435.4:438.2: 438.05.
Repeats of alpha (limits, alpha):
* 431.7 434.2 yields 9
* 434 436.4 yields 6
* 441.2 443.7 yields 2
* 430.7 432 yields 4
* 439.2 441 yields 4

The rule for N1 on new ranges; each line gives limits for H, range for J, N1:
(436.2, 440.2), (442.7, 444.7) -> 1.01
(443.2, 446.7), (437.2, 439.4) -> 1.06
